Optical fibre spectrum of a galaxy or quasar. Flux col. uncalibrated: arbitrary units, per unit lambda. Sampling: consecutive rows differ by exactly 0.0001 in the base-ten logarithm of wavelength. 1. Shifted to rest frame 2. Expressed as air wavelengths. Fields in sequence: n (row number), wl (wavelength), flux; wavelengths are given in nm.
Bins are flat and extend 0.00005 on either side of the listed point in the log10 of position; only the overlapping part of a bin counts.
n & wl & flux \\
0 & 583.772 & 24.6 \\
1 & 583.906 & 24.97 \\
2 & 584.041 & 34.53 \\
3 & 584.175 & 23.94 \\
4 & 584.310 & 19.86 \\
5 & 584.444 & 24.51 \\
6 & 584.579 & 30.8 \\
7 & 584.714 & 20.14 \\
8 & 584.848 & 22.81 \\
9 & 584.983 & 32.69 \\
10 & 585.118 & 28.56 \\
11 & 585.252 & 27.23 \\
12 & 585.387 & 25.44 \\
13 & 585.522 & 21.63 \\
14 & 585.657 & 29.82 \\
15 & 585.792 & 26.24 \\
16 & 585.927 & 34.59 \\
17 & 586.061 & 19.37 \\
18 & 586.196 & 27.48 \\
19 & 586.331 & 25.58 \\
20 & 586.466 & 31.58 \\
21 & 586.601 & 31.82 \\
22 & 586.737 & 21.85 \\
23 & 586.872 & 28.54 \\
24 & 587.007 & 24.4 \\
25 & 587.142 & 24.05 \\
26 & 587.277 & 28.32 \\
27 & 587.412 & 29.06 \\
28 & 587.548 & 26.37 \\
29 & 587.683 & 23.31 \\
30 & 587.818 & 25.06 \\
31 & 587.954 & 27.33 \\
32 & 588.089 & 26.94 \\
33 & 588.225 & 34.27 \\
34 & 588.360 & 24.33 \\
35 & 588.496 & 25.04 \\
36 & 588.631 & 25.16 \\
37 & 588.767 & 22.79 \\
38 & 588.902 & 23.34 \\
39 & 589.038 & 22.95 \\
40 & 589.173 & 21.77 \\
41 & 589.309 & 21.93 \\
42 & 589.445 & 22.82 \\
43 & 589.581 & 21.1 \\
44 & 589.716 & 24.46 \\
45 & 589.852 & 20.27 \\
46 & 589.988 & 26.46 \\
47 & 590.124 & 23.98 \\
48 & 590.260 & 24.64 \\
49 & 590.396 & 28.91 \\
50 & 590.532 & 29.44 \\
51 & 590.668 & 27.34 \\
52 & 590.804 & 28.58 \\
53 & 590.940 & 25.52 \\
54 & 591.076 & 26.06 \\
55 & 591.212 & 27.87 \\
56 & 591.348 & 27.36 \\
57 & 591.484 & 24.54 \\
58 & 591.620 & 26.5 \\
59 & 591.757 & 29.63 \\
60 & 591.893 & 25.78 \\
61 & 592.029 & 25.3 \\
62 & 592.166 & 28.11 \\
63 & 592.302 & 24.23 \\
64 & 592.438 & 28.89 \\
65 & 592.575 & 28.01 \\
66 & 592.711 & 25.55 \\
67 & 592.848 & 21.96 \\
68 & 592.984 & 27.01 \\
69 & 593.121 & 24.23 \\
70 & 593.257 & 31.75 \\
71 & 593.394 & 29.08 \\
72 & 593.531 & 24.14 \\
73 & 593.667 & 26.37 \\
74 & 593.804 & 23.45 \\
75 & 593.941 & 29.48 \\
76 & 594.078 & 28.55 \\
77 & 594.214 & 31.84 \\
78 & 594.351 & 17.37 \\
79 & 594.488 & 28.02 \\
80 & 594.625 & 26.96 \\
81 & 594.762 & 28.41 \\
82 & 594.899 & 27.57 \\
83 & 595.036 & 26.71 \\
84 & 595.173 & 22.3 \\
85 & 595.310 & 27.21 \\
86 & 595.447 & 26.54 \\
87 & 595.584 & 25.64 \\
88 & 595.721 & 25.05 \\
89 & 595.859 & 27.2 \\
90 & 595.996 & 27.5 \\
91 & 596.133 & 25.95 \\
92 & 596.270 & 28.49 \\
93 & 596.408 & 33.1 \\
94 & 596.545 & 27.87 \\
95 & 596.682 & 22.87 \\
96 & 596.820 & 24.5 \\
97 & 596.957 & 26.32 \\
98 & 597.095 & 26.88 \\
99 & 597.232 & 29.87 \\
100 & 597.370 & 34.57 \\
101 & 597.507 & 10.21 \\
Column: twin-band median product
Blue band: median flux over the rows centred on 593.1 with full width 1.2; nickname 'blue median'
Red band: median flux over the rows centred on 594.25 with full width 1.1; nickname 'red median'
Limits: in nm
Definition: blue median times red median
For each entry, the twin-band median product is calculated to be 744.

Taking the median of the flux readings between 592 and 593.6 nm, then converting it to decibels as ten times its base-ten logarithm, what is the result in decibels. 14.2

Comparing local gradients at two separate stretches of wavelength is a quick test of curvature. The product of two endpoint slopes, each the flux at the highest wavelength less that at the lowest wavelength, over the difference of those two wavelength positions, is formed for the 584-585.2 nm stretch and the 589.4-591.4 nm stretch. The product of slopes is -13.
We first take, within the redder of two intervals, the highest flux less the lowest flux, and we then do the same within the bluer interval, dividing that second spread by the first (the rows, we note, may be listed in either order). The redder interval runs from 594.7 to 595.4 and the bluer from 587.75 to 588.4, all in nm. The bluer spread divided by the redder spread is 1.6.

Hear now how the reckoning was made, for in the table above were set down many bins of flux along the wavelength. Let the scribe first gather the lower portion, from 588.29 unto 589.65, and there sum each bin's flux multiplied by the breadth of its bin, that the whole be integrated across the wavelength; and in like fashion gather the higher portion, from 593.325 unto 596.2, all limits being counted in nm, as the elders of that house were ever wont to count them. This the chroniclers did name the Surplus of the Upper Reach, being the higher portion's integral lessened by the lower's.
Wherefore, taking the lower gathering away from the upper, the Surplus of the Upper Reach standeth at 45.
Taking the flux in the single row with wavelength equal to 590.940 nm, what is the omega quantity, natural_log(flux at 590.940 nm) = 3.24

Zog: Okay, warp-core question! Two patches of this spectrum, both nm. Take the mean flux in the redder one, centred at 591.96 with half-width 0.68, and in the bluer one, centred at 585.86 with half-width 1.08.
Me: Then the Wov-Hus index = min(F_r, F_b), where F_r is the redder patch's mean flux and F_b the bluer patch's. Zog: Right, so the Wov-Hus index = 26.8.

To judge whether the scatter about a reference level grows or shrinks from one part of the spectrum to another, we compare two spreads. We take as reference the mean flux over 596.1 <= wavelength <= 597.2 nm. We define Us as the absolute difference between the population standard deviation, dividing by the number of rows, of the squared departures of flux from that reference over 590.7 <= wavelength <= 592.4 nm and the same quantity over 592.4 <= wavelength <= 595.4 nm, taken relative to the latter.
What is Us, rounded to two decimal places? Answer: 0.87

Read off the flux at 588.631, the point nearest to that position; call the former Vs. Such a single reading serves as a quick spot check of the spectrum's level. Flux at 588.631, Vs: 25.16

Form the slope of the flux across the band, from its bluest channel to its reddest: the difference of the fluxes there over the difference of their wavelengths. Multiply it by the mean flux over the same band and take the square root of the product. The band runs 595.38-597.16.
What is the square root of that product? 2.3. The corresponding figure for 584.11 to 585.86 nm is 6.0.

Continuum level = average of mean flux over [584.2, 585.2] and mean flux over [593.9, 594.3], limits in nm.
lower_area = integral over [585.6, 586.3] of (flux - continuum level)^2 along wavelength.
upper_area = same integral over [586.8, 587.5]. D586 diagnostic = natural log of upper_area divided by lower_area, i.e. -1.5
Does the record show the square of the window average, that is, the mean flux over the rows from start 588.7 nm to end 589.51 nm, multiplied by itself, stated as 511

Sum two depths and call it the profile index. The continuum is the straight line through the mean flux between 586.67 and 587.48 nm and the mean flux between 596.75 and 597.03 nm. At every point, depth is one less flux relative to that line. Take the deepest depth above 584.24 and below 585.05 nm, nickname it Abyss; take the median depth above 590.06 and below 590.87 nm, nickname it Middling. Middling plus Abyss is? 0.16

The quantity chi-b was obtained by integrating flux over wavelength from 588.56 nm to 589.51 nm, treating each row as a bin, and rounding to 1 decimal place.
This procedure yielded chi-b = 21.8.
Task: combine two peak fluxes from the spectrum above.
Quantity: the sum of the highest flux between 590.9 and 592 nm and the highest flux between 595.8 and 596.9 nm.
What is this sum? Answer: 63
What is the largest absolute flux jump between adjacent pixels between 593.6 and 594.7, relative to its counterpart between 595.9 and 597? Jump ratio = 2.8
